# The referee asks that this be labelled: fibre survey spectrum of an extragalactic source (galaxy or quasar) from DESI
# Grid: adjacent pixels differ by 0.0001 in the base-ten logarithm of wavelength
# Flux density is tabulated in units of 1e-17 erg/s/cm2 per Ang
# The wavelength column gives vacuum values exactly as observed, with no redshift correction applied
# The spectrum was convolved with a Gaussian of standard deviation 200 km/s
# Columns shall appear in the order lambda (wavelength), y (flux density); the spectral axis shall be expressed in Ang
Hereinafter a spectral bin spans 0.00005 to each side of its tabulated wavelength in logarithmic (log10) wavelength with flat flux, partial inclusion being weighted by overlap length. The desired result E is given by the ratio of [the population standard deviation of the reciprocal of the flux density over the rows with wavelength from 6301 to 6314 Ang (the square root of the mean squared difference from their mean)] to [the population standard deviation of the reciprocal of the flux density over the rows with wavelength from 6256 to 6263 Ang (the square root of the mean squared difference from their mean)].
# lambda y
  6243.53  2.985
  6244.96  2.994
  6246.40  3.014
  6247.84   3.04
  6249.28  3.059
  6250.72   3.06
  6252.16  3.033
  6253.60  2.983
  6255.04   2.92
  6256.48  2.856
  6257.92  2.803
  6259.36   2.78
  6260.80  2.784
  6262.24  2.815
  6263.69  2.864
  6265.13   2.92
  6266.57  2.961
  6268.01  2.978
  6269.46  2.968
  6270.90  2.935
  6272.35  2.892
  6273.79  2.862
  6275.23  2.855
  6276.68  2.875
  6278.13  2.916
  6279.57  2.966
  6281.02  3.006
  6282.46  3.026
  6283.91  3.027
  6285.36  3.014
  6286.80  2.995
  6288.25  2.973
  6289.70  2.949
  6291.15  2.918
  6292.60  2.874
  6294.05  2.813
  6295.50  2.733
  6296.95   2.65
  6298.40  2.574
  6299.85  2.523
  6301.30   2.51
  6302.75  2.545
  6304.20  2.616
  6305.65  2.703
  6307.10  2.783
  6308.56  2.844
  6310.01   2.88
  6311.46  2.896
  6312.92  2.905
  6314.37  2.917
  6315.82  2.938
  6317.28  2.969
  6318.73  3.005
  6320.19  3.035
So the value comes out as 5.8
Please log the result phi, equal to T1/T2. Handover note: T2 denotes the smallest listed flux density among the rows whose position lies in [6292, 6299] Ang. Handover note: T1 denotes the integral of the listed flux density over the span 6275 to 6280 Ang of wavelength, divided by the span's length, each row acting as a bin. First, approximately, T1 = 2.902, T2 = 2.574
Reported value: 1.13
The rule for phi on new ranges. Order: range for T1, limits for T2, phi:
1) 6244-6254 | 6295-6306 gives 1.21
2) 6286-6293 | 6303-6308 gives 1.13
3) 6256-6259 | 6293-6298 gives 1.07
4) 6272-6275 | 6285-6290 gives 0.98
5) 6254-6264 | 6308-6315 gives 1.00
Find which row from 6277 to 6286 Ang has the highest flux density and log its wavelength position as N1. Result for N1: 6283.91 Ang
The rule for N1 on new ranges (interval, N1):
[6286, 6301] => 6286.80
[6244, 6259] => 6250.72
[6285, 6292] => 6285.36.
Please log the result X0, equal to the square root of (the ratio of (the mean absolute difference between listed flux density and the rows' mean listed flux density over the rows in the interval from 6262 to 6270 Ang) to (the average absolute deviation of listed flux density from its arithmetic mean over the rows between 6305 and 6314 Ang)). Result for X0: 0.9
